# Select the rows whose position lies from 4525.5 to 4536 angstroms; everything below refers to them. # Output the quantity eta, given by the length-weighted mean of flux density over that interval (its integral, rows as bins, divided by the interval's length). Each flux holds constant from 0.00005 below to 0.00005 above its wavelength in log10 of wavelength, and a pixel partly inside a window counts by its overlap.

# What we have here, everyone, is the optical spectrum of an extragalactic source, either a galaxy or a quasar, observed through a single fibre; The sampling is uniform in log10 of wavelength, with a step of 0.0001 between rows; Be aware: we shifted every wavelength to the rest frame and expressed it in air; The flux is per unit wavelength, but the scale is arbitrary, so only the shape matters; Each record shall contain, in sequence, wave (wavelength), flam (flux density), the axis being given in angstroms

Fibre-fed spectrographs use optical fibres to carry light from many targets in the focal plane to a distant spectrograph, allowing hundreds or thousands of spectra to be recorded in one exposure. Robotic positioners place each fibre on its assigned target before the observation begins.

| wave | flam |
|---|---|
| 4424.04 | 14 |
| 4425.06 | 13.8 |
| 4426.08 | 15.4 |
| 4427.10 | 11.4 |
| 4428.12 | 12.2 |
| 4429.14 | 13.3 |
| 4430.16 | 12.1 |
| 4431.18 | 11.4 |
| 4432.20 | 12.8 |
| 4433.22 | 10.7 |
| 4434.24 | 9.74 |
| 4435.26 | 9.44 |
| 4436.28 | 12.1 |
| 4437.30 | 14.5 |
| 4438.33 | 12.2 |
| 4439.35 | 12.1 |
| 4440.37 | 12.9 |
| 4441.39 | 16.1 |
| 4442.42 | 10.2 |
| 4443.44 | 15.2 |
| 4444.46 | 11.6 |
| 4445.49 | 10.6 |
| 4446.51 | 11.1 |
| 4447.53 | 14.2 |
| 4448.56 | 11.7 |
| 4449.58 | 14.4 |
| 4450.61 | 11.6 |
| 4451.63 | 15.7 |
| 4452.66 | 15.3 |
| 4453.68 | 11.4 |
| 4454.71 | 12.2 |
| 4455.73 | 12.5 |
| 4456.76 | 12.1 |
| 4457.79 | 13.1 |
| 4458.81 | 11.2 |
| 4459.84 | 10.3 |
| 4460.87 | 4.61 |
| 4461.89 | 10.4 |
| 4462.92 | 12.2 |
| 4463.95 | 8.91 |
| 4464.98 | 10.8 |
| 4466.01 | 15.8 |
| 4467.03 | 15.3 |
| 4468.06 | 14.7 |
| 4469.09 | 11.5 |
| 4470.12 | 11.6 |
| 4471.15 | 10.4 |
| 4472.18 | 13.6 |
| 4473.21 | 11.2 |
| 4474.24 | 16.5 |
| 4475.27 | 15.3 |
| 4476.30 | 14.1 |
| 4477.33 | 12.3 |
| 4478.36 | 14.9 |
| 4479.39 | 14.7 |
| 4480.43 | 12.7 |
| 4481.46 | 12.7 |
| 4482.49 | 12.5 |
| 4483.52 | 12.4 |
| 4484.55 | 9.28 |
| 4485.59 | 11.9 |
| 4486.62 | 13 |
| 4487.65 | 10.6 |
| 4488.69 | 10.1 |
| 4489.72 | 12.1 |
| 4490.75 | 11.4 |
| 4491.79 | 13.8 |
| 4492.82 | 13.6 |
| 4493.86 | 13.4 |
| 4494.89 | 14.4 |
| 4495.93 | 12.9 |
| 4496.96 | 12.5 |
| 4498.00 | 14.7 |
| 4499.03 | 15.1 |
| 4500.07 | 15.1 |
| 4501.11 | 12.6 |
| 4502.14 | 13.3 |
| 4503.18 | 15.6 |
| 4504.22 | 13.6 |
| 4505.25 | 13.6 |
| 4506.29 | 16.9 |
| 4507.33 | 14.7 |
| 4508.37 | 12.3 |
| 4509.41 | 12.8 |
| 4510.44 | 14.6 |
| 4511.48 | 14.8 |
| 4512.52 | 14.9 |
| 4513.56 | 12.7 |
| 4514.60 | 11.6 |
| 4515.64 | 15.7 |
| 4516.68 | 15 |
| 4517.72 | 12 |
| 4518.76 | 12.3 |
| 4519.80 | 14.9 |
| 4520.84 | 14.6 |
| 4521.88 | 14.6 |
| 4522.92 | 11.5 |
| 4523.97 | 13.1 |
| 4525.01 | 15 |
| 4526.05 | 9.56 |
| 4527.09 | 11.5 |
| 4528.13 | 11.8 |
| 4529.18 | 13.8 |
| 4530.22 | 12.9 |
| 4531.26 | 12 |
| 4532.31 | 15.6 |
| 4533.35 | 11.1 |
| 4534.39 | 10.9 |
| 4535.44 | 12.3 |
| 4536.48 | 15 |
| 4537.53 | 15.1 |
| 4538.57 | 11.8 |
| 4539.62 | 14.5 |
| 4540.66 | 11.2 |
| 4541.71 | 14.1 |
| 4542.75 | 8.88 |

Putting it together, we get 12.2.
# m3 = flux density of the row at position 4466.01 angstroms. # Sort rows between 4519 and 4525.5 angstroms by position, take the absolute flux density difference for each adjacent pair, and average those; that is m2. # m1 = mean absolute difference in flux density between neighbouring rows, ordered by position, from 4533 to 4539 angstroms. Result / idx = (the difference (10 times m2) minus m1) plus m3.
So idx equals 28.1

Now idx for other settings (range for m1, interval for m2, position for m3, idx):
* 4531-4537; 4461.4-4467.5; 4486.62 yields 35.5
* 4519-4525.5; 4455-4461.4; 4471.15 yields 28.8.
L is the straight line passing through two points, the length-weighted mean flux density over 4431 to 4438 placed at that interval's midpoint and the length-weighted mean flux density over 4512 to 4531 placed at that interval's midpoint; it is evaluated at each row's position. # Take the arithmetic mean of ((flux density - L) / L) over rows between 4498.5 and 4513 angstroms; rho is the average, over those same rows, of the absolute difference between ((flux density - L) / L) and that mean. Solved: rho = 0.082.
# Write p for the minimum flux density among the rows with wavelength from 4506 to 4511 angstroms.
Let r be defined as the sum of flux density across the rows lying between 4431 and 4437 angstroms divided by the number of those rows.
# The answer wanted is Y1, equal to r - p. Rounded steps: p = 12.3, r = 11.0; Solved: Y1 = -1.3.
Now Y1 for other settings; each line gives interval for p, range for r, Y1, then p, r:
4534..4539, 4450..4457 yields 2.1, 10.9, 13.0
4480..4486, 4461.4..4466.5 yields 2.3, 9.28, 11.6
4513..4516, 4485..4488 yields 0.2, 11.6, 11.8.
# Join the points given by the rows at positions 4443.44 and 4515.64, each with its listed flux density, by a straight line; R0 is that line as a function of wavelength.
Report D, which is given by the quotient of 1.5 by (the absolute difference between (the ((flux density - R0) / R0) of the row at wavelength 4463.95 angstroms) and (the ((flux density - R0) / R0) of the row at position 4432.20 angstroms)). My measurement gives 5.6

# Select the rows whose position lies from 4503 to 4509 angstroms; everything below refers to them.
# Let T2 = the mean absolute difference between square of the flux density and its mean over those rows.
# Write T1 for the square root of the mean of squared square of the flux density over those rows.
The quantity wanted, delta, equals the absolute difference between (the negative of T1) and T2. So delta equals 253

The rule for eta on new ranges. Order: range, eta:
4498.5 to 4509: 14.3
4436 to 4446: 12.8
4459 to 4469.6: 11.4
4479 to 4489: 12.0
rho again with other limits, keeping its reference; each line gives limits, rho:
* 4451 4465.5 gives 0.155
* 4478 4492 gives 0.099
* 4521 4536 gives 0.106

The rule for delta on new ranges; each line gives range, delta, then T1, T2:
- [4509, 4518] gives 233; 196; 37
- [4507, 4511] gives 217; 188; 29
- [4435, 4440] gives 178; 153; 25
